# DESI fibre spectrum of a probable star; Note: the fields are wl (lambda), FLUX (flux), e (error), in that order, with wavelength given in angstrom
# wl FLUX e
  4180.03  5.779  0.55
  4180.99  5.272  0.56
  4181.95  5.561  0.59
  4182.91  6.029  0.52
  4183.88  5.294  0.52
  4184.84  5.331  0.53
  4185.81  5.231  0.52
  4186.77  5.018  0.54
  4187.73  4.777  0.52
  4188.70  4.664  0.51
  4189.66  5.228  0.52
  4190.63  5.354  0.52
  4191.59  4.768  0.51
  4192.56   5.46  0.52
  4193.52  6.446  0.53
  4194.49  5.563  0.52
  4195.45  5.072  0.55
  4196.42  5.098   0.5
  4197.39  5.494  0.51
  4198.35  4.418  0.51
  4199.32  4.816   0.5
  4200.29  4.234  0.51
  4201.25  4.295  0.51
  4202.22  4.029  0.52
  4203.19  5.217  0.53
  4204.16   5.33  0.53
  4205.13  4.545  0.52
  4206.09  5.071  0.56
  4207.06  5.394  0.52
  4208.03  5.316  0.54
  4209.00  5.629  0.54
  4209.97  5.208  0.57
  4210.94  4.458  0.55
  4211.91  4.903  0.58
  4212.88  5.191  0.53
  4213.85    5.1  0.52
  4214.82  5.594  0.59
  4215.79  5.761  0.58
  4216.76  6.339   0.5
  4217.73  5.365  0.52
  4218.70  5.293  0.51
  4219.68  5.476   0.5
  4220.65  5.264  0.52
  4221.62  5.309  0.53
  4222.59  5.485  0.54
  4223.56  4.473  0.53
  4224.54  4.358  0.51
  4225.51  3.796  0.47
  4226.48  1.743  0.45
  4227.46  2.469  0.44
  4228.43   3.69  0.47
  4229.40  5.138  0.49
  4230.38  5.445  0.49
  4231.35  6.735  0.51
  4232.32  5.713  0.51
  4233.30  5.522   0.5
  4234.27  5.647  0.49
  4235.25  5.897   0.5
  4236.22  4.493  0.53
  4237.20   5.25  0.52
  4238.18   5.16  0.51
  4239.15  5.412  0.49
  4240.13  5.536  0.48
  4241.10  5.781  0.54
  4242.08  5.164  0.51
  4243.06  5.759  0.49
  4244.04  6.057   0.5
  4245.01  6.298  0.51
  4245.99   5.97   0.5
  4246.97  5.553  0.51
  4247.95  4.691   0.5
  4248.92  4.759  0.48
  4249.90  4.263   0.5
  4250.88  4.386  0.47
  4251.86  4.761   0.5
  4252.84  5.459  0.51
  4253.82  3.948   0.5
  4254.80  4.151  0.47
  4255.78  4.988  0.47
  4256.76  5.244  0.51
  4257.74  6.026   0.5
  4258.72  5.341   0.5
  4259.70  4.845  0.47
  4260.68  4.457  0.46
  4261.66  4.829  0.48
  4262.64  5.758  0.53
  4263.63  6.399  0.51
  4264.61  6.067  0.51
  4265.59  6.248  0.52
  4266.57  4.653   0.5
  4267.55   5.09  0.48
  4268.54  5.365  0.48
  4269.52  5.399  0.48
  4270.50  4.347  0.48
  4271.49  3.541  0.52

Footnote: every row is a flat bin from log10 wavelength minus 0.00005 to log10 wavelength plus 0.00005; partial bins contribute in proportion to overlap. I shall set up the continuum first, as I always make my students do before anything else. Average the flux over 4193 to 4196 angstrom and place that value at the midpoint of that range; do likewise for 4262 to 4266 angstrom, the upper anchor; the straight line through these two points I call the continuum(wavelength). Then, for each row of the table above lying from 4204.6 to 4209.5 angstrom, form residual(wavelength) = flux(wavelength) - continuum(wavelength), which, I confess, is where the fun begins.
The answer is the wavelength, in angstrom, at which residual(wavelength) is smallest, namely 4205.13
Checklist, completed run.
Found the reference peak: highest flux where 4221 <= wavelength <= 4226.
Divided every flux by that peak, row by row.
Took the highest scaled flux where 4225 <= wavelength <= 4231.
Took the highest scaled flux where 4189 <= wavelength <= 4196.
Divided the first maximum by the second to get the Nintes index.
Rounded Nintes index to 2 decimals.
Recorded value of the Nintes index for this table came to 0.84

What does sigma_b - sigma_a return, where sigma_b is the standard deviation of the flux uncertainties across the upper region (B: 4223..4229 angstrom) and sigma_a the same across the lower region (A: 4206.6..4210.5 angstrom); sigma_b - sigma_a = 0.014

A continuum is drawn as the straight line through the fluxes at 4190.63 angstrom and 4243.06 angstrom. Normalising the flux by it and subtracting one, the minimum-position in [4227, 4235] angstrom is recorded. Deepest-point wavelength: 4227.46 angstrom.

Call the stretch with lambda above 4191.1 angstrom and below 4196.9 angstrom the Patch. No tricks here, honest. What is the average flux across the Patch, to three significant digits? 5.40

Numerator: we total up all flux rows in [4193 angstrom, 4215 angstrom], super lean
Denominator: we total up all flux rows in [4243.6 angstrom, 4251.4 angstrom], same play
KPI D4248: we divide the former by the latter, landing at 2.8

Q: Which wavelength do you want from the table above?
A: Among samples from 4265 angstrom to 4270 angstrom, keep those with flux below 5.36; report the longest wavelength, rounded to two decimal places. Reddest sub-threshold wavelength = 4267.55 angstrom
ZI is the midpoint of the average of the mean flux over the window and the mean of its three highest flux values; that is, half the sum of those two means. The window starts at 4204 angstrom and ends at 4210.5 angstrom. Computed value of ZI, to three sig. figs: 5.33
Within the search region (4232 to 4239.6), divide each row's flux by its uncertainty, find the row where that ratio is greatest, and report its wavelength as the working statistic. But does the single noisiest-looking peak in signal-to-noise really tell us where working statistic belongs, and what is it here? 4235.25 angstrom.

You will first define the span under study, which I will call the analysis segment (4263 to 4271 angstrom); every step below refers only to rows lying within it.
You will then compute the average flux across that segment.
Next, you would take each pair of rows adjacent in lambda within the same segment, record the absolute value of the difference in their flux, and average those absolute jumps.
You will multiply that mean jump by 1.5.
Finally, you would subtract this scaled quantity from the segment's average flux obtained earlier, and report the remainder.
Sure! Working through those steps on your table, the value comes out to 4.6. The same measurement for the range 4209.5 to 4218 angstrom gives 4.6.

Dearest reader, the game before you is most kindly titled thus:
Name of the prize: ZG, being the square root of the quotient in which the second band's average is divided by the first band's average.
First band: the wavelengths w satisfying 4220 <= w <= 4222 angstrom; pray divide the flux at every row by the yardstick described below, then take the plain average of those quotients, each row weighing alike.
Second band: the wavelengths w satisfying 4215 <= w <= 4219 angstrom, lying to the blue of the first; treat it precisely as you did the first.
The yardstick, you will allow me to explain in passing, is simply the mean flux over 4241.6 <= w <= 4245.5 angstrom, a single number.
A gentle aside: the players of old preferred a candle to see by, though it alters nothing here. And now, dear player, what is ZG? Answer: 1.04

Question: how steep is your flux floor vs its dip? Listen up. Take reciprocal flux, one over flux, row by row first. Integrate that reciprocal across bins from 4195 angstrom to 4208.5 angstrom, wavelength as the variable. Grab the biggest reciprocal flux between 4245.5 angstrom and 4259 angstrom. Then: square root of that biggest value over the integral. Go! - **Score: 0.301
